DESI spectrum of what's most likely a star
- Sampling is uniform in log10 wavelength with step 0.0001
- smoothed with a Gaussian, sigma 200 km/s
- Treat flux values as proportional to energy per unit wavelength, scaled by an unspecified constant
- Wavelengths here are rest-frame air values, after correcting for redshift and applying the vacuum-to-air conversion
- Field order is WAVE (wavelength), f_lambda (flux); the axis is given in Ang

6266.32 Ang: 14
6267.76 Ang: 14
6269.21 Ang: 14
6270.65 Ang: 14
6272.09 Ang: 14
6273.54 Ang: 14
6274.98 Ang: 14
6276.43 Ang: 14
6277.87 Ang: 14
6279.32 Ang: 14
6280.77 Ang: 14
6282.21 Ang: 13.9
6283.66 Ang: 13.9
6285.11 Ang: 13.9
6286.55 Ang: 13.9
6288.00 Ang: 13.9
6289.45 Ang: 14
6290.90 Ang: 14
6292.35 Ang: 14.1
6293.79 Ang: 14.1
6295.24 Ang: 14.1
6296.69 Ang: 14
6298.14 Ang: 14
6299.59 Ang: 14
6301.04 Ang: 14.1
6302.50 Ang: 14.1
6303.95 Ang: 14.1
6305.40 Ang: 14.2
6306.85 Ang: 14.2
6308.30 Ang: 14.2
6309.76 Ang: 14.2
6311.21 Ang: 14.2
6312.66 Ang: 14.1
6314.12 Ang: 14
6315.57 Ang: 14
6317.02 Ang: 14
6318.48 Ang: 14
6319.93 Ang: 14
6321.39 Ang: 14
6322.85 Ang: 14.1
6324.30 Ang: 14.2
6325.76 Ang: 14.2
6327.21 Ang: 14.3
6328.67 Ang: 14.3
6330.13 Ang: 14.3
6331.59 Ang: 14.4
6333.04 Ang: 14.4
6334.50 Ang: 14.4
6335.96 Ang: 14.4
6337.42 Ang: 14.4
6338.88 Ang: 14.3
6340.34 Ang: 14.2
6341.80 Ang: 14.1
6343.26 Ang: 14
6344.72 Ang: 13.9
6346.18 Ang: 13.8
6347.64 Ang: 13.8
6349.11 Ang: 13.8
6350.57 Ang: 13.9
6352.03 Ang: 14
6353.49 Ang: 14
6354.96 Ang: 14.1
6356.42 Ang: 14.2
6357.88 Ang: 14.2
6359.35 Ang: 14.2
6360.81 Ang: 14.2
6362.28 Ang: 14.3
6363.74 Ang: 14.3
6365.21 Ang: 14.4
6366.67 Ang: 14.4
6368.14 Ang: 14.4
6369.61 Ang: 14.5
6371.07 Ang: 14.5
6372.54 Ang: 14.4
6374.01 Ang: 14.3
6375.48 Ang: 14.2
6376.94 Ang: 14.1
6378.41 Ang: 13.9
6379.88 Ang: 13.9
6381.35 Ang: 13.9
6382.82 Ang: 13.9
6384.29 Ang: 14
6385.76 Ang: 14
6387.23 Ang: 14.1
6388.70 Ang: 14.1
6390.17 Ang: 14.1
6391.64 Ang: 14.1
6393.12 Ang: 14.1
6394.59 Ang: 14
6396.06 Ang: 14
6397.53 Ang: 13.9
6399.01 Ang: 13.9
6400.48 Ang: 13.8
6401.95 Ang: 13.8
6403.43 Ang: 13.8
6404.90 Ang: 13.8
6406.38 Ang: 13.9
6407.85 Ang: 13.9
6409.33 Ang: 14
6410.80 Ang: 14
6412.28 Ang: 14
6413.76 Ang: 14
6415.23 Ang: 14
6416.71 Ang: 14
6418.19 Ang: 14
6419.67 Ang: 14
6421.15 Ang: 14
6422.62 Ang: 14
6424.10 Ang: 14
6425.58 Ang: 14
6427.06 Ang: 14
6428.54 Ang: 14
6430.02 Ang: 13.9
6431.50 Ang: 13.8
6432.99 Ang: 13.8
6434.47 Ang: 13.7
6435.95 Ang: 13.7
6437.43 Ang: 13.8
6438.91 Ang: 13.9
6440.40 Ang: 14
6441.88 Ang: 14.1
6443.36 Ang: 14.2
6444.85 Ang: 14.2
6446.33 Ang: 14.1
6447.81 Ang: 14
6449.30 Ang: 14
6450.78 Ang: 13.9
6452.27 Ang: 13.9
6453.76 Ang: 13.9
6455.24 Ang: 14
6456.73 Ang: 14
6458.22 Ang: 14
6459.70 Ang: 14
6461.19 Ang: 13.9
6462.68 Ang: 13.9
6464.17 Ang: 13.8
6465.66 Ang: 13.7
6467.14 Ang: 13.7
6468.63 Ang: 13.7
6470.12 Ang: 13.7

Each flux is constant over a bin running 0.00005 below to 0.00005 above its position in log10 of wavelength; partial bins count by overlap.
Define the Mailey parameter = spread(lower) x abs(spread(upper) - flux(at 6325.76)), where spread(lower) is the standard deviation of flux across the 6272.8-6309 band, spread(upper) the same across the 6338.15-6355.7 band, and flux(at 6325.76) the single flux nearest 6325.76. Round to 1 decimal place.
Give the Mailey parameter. 1.3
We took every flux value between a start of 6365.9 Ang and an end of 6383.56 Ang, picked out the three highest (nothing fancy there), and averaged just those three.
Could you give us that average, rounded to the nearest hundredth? 14.47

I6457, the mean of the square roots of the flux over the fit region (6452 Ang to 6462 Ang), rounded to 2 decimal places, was 3.74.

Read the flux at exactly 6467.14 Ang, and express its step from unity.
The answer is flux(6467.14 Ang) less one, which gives 12.7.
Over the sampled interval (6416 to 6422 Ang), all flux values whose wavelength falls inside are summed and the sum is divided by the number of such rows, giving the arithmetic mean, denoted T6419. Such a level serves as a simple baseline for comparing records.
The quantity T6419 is 14.0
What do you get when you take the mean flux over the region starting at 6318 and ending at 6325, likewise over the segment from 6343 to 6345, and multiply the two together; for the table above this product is 196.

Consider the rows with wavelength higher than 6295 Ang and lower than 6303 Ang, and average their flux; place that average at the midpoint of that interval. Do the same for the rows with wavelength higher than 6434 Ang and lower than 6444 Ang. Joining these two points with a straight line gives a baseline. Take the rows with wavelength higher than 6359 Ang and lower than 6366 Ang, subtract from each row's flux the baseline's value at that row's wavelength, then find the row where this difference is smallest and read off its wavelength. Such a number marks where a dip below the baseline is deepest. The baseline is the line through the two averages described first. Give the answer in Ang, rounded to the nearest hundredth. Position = 6359.35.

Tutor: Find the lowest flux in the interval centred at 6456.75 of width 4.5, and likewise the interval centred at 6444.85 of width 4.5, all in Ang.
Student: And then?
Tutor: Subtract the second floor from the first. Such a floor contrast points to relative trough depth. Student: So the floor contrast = -0.10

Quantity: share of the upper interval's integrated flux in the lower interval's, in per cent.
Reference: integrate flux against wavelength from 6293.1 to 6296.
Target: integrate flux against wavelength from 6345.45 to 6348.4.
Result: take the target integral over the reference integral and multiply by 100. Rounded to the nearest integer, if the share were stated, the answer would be 99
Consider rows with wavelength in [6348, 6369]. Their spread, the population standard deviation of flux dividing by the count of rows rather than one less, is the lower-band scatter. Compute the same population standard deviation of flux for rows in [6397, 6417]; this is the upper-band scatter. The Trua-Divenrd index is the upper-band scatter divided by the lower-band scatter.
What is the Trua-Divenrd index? 0.46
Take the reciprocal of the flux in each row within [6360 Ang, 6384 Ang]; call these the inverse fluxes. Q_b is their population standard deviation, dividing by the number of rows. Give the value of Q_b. 0.0011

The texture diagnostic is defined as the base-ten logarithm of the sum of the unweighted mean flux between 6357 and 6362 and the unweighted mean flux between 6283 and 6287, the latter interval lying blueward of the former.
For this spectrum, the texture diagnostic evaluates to 1.449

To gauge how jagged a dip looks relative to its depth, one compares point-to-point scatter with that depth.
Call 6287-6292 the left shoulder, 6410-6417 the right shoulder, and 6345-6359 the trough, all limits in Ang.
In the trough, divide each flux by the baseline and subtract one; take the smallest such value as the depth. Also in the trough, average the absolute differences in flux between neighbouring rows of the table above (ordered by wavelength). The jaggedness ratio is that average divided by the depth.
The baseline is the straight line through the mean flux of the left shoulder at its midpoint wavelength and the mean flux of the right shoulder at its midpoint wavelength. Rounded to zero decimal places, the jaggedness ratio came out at -4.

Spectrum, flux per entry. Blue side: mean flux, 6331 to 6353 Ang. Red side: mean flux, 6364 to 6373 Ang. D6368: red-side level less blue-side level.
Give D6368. 0.3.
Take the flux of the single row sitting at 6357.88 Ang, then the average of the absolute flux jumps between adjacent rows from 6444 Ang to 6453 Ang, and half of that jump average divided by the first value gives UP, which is 0.0021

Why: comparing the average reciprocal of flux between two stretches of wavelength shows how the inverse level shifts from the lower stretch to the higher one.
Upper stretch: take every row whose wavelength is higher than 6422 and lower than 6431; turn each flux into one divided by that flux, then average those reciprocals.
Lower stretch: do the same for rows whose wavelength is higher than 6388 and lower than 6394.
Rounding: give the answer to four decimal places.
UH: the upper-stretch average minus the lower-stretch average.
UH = 0.0006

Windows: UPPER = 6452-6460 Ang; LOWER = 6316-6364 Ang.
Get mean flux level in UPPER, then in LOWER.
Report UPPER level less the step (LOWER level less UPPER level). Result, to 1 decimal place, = 13.8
